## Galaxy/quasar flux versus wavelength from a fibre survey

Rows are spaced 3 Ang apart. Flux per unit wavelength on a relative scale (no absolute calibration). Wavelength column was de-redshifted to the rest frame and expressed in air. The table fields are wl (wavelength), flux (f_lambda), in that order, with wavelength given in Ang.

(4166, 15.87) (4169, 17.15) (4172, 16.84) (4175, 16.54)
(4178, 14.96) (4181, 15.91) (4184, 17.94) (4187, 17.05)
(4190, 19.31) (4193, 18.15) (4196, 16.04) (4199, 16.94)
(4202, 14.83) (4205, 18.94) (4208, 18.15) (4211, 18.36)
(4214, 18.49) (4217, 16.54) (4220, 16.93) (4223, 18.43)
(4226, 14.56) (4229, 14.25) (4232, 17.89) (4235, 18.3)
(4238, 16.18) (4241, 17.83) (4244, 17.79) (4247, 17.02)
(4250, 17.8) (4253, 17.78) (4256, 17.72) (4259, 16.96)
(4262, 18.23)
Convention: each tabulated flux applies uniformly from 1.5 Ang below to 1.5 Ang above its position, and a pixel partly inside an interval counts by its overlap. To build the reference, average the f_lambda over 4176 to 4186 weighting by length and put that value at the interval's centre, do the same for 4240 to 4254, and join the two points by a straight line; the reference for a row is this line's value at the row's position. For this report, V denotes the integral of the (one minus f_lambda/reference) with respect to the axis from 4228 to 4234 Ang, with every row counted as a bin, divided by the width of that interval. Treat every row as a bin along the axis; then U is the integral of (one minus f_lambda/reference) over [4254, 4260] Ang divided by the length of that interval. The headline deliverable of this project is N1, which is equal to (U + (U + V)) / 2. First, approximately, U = 0.024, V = 0.05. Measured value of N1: 0.05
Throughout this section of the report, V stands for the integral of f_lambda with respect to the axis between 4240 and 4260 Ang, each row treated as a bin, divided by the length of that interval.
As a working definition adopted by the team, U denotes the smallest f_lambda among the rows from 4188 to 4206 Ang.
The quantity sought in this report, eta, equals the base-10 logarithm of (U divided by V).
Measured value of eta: -0.07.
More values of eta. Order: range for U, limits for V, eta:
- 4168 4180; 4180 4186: -0.06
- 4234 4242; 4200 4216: -0.04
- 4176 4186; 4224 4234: -0.03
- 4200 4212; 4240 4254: -0.08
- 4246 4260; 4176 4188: 0.01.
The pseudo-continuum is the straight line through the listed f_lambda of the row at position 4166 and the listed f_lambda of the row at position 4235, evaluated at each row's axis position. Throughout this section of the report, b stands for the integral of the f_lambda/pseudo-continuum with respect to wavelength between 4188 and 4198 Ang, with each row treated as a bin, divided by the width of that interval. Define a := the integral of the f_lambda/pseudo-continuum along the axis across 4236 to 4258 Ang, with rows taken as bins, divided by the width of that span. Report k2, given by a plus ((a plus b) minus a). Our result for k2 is 1.99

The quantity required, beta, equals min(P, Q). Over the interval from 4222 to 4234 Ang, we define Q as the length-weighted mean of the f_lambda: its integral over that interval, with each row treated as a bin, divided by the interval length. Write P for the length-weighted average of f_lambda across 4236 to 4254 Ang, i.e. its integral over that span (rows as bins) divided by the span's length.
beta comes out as 16.3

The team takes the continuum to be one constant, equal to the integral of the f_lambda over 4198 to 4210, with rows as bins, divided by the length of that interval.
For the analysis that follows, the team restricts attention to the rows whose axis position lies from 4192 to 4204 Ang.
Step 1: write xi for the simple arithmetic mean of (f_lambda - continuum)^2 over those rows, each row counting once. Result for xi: 2.1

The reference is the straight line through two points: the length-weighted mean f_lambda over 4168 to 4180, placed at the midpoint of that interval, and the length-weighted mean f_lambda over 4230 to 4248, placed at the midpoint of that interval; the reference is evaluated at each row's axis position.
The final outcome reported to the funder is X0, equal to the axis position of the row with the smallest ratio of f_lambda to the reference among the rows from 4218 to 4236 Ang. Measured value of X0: 4229 Ang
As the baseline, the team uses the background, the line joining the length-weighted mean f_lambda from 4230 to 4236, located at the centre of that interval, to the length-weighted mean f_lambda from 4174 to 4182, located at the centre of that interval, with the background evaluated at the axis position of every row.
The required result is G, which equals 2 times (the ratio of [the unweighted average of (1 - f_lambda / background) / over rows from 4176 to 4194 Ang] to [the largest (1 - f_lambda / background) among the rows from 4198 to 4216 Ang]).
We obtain -1.4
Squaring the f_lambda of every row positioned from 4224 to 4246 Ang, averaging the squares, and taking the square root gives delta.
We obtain 16.8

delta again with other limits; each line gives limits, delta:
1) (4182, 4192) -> 18.1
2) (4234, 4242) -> 17.5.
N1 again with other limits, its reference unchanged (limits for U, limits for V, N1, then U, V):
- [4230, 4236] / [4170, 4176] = -0.04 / -0.023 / -0.04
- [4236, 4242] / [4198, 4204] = 0.04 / 0.025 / 0.04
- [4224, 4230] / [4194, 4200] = 0.15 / 0.144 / 0.00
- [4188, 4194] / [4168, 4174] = -0.15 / -0.128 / -0.05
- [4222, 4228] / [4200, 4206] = 0.06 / 0.061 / 0.00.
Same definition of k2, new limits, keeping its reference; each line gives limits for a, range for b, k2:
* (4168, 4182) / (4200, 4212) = 2.02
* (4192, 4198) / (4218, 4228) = 1.93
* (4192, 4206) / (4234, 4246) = 1.94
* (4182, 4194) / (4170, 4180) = 2.08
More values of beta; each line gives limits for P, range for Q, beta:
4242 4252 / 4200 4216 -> 17.6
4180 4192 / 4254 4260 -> 17.4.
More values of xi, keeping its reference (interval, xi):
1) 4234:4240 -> 1.1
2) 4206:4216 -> 1.1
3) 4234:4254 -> 0.5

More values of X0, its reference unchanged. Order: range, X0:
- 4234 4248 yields 4238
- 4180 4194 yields 4181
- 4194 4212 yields 4202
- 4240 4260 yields 4259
